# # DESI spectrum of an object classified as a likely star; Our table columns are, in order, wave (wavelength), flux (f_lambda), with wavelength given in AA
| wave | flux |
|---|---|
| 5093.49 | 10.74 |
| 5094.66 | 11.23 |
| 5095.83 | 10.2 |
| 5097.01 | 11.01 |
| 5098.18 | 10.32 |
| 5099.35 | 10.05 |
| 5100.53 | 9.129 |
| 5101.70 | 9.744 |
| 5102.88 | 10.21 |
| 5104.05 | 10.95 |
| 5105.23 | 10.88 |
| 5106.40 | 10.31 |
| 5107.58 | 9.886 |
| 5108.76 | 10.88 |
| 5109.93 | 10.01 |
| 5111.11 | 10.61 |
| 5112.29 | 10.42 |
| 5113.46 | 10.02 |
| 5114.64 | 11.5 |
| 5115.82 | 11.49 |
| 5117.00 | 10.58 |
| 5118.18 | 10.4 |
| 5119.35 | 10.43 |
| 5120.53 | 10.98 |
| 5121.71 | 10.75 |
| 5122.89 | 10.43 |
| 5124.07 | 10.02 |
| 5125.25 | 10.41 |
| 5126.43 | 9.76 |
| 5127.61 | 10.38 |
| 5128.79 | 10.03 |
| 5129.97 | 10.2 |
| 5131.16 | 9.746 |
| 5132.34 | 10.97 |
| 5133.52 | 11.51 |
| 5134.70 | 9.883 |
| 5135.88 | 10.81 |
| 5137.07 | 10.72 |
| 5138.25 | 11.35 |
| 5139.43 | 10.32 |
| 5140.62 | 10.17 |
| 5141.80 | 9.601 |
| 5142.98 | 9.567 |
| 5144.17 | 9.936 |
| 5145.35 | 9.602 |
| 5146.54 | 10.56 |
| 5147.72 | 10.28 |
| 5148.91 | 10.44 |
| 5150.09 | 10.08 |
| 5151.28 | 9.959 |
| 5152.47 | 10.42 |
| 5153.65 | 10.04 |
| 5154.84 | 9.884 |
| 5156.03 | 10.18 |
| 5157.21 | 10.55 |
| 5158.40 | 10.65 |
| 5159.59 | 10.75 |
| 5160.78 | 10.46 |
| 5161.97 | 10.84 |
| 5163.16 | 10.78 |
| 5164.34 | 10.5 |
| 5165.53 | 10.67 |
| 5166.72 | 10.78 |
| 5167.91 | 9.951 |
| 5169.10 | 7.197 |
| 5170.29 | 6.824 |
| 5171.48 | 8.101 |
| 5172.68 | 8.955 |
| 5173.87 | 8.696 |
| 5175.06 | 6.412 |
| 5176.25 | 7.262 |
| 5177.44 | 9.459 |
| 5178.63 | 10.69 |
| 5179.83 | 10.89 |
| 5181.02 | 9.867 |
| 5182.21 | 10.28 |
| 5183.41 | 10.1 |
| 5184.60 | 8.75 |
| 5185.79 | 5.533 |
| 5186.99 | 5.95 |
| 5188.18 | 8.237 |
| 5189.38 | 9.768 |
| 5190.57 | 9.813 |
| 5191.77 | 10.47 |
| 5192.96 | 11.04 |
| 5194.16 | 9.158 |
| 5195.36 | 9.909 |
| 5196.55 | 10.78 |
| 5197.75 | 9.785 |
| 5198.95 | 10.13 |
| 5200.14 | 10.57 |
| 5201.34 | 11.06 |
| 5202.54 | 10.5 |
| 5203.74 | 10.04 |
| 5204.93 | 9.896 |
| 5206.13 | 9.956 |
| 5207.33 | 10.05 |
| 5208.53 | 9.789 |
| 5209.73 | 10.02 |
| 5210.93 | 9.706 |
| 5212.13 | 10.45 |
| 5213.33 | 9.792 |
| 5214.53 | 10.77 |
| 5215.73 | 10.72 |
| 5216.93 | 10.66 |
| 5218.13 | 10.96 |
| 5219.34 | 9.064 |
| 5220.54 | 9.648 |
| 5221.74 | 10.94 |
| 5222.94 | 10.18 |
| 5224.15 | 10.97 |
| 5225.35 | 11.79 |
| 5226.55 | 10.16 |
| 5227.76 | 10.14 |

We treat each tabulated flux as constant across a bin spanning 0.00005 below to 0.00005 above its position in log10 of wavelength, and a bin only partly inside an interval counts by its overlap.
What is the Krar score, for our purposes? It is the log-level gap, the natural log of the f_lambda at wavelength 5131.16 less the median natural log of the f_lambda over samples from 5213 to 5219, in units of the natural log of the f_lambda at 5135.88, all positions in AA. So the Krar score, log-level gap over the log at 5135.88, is -0.04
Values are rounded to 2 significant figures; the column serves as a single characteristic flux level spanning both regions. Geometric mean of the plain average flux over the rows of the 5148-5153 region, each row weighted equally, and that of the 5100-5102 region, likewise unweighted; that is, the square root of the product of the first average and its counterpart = 9.8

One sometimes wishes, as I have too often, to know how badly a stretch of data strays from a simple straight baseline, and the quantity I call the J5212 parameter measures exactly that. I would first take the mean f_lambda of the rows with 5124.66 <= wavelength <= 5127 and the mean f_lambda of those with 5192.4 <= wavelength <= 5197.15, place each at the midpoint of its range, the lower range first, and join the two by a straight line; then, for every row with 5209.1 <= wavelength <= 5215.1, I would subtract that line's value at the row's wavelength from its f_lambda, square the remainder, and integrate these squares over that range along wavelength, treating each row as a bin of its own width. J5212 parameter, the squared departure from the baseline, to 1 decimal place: 1.0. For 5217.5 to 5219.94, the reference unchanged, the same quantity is 2.3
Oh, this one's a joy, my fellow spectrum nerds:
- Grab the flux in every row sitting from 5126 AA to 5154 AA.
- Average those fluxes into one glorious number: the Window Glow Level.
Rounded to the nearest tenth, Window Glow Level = 10.3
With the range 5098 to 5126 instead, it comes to 10.4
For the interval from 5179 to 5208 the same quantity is 9.7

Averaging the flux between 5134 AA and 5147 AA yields 10.2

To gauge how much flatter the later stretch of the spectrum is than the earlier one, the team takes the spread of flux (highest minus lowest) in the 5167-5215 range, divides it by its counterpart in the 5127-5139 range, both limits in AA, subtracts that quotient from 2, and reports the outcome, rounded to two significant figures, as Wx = -1.1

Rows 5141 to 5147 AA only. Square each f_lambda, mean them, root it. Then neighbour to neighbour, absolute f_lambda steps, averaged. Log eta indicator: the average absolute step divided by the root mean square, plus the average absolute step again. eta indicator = 0.5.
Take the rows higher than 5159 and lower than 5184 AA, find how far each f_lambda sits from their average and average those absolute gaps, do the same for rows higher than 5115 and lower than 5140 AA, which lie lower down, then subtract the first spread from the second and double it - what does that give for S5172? -1.7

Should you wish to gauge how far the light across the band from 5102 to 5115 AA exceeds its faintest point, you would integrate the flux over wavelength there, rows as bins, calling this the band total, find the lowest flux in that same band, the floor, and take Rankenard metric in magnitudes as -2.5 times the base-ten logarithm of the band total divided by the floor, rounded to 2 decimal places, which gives -2.85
